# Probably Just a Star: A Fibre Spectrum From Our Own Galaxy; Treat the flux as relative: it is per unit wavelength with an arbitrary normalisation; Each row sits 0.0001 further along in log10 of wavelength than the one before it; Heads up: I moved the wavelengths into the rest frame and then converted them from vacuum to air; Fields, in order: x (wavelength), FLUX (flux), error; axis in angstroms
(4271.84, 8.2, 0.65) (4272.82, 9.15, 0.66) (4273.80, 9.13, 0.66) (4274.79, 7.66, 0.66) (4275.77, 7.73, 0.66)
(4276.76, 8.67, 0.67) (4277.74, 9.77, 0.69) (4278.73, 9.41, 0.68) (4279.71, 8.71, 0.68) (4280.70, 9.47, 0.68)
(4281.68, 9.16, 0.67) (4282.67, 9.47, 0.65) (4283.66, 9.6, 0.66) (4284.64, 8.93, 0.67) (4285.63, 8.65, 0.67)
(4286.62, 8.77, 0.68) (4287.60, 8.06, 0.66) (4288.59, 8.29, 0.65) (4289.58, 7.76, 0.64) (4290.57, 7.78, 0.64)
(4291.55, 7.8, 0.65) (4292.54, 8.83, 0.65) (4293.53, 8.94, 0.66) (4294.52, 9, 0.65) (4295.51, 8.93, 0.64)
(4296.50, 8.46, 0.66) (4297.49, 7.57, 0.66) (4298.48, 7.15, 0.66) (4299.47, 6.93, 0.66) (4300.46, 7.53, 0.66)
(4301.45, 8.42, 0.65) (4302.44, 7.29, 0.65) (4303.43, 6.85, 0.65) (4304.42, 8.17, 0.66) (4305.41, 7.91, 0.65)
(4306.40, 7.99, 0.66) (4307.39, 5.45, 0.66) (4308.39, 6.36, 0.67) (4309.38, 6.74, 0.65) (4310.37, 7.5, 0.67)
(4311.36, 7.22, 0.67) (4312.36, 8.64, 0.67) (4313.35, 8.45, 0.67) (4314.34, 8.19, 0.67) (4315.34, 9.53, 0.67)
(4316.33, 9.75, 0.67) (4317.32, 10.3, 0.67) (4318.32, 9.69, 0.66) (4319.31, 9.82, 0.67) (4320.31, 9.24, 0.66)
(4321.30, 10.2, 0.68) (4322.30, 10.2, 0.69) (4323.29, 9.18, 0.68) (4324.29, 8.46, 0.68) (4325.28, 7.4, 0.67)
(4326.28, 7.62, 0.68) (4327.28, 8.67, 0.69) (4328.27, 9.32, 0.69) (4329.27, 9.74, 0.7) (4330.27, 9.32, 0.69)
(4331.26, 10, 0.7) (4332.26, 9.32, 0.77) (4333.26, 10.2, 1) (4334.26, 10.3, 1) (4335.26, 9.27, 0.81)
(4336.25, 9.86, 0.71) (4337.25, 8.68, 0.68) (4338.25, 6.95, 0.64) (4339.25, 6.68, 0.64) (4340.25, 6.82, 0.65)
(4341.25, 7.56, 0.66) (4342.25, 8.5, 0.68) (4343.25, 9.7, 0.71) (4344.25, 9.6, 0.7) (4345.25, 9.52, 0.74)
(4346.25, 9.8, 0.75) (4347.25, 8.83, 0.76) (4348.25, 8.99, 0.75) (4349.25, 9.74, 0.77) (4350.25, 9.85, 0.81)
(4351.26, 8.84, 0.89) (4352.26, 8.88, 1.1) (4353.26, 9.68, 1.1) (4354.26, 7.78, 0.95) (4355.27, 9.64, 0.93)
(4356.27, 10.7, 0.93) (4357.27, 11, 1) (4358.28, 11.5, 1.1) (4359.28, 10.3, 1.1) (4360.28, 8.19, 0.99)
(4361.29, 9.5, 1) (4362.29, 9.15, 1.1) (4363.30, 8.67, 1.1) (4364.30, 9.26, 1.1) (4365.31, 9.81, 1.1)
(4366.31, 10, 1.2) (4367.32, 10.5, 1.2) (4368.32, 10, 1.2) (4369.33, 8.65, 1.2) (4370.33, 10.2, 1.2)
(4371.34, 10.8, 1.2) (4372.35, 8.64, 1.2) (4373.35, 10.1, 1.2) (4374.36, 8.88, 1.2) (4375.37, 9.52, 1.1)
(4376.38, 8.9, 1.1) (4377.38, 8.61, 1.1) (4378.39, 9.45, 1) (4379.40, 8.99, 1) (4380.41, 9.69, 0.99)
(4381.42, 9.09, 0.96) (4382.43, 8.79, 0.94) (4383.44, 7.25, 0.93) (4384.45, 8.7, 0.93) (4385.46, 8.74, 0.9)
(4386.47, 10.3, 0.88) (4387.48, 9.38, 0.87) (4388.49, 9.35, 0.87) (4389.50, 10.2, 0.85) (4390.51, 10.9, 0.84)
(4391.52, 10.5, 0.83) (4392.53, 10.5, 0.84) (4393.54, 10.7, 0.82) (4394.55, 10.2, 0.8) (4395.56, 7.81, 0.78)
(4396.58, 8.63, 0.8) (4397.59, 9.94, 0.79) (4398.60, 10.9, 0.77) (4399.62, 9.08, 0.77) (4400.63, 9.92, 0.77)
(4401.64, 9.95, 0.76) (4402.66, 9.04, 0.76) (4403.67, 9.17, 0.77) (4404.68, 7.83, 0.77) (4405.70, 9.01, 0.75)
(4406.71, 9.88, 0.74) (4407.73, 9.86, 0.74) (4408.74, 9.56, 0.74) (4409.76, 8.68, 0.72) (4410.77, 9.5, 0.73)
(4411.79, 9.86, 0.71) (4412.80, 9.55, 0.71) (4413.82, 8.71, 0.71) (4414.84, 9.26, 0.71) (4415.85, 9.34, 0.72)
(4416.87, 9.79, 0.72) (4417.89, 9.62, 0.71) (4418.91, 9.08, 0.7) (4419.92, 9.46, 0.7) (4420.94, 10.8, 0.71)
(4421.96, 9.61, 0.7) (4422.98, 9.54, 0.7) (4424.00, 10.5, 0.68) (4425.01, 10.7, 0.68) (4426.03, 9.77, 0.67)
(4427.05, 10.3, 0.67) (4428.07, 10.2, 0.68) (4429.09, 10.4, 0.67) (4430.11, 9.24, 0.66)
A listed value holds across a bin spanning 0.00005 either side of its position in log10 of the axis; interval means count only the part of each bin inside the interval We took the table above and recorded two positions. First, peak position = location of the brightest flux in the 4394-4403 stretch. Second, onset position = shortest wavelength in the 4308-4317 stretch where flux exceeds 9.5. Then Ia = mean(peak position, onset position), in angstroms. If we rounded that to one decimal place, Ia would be 4357.0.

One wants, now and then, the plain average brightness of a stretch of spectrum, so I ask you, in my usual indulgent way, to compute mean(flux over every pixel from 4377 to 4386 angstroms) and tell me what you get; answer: 8.81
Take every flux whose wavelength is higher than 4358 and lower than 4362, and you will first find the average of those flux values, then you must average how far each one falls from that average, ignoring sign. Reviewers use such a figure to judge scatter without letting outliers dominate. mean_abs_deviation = 1.0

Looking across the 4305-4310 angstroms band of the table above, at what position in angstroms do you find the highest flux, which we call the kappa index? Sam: 4306.40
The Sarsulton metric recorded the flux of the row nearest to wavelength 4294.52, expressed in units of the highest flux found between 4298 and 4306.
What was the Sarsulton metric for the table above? 1.07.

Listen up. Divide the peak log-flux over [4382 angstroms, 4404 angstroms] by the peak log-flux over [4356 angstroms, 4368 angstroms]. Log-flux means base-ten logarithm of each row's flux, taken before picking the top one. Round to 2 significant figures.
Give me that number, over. 0.98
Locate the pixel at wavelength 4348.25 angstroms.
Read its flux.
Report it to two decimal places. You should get 8.99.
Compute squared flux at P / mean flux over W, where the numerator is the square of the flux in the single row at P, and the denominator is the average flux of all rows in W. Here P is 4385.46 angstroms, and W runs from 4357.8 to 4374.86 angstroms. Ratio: 7.9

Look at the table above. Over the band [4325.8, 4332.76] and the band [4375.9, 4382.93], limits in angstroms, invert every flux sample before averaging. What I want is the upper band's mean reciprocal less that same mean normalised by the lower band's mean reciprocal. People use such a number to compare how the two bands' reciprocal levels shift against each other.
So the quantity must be -0.89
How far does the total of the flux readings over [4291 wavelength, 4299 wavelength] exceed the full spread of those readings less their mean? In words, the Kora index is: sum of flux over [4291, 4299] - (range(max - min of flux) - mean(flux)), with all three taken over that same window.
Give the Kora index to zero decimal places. 73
